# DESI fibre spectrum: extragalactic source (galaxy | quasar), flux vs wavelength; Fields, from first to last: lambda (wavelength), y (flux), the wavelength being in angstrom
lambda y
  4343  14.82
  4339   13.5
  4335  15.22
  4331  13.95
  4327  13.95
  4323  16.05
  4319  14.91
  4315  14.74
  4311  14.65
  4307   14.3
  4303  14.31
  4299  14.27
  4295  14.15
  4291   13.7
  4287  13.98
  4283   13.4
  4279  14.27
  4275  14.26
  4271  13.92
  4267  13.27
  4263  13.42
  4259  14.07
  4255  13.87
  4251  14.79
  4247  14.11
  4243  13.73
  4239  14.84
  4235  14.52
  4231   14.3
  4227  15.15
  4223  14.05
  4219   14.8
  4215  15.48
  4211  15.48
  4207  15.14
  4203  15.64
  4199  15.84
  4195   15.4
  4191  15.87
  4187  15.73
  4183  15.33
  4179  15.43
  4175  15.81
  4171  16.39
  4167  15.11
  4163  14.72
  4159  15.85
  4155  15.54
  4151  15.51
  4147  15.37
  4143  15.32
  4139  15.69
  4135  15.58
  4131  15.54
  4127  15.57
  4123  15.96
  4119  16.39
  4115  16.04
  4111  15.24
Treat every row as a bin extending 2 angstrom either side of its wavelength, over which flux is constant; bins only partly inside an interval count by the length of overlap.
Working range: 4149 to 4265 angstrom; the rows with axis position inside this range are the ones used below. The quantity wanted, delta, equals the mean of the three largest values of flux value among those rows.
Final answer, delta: 16.0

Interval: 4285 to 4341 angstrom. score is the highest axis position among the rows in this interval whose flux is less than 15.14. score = 4339 angstrom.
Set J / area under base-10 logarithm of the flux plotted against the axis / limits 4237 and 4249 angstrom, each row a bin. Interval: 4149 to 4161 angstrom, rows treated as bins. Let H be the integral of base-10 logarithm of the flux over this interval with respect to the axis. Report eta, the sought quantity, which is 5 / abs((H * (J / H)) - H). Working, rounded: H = 14.3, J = 14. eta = 10.1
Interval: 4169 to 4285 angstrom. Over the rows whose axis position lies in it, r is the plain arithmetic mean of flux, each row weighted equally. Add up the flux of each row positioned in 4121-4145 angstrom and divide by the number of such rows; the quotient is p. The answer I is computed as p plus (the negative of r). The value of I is 0.8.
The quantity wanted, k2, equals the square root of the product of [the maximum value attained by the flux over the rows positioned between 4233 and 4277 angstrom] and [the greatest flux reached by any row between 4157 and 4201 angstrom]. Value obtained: 15.6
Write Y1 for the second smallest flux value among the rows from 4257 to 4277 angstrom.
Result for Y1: 13.42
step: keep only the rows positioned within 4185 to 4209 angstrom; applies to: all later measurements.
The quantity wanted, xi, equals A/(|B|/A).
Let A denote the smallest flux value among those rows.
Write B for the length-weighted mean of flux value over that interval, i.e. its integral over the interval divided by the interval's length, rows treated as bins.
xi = 14.69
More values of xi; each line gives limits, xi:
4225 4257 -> 13.08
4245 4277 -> 12.61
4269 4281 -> 13.69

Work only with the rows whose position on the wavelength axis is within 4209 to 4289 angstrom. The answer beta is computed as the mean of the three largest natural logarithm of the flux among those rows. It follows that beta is 2.732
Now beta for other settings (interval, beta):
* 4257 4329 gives 2.723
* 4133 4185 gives 2.773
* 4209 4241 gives 2.732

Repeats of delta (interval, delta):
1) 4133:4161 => 15.7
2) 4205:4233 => 15.4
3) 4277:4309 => 14.3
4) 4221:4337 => 15.5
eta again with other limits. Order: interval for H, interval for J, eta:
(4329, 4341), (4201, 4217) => 1.0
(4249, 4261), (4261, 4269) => 1.0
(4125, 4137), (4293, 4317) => 0.4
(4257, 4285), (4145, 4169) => 1.4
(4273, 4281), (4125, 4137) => 1.0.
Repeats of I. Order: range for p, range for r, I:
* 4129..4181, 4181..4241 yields 0.4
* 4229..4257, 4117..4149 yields -1.4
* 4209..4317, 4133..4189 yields -1.2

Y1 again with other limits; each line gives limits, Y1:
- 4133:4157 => 15.37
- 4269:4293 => 13.7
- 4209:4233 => 14.3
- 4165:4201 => 15.33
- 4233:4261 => 13.87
